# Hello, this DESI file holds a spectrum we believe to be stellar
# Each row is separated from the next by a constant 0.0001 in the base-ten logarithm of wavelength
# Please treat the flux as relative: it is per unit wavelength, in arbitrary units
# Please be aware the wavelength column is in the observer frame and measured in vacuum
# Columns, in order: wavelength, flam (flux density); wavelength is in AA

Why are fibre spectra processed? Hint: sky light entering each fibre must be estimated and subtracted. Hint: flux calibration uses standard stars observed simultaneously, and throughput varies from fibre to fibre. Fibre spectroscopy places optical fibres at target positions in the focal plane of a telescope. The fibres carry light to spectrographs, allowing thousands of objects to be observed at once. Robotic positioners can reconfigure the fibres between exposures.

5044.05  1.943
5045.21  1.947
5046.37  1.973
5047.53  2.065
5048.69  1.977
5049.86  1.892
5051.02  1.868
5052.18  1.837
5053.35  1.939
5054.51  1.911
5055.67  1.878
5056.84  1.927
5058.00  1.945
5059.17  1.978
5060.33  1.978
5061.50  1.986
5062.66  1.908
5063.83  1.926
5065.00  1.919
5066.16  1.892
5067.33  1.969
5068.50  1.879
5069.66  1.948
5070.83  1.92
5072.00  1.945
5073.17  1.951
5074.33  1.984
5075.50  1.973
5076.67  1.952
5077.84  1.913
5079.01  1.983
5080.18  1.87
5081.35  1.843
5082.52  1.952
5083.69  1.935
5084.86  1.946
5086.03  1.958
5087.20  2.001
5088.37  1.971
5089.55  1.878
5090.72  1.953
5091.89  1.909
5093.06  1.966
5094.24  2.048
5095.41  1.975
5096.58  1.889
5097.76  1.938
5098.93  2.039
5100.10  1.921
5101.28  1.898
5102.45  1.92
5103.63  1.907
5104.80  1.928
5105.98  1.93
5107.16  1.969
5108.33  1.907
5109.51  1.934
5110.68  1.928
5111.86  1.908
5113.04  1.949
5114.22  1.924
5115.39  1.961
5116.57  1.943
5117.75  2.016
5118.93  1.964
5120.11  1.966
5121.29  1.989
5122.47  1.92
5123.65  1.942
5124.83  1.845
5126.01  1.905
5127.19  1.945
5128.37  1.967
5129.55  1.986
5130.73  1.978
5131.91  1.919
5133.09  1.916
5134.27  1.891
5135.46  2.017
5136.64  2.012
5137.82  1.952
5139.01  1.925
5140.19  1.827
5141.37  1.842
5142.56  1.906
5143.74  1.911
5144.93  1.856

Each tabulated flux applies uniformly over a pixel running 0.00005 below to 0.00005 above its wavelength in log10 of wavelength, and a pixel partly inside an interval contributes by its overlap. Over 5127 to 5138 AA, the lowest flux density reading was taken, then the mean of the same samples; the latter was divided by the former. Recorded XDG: 1.04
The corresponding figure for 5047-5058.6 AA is 1.05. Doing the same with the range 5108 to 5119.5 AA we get 1.02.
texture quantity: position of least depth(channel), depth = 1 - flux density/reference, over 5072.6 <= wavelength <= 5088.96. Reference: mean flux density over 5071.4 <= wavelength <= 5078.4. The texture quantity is 5087.20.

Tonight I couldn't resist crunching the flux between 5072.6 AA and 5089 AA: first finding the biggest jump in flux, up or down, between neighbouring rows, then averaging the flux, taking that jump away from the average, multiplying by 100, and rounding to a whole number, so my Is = 183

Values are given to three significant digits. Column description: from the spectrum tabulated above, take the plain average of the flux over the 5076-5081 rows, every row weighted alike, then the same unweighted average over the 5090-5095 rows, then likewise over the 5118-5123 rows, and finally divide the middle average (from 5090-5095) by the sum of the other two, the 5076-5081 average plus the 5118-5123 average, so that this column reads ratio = 0.506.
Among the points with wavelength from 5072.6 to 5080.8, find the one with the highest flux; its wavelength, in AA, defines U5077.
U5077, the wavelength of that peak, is 5074.33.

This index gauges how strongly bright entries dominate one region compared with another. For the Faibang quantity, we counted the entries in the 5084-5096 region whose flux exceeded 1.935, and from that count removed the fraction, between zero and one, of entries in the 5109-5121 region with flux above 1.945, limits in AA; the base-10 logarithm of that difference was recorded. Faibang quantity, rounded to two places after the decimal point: 0.88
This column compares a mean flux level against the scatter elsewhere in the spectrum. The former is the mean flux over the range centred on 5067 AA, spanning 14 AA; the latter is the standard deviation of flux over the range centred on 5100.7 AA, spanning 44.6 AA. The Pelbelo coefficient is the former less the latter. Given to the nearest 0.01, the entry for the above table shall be 1.89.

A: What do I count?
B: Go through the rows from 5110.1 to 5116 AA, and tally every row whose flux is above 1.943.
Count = 2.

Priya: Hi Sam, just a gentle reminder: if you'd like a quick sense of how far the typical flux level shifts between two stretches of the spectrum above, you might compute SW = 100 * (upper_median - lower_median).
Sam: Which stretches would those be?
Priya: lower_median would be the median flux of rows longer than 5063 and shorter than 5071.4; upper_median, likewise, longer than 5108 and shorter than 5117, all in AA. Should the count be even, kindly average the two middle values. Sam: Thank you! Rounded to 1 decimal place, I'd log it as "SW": 1.1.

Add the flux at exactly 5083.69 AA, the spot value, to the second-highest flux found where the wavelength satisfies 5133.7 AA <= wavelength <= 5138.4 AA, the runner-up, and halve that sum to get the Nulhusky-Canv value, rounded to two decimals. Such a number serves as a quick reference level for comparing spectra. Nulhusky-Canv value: 1.97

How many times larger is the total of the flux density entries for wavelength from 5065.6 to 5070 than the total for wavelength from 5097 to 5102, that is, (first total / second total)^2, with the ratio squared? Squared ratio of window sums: 0.97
